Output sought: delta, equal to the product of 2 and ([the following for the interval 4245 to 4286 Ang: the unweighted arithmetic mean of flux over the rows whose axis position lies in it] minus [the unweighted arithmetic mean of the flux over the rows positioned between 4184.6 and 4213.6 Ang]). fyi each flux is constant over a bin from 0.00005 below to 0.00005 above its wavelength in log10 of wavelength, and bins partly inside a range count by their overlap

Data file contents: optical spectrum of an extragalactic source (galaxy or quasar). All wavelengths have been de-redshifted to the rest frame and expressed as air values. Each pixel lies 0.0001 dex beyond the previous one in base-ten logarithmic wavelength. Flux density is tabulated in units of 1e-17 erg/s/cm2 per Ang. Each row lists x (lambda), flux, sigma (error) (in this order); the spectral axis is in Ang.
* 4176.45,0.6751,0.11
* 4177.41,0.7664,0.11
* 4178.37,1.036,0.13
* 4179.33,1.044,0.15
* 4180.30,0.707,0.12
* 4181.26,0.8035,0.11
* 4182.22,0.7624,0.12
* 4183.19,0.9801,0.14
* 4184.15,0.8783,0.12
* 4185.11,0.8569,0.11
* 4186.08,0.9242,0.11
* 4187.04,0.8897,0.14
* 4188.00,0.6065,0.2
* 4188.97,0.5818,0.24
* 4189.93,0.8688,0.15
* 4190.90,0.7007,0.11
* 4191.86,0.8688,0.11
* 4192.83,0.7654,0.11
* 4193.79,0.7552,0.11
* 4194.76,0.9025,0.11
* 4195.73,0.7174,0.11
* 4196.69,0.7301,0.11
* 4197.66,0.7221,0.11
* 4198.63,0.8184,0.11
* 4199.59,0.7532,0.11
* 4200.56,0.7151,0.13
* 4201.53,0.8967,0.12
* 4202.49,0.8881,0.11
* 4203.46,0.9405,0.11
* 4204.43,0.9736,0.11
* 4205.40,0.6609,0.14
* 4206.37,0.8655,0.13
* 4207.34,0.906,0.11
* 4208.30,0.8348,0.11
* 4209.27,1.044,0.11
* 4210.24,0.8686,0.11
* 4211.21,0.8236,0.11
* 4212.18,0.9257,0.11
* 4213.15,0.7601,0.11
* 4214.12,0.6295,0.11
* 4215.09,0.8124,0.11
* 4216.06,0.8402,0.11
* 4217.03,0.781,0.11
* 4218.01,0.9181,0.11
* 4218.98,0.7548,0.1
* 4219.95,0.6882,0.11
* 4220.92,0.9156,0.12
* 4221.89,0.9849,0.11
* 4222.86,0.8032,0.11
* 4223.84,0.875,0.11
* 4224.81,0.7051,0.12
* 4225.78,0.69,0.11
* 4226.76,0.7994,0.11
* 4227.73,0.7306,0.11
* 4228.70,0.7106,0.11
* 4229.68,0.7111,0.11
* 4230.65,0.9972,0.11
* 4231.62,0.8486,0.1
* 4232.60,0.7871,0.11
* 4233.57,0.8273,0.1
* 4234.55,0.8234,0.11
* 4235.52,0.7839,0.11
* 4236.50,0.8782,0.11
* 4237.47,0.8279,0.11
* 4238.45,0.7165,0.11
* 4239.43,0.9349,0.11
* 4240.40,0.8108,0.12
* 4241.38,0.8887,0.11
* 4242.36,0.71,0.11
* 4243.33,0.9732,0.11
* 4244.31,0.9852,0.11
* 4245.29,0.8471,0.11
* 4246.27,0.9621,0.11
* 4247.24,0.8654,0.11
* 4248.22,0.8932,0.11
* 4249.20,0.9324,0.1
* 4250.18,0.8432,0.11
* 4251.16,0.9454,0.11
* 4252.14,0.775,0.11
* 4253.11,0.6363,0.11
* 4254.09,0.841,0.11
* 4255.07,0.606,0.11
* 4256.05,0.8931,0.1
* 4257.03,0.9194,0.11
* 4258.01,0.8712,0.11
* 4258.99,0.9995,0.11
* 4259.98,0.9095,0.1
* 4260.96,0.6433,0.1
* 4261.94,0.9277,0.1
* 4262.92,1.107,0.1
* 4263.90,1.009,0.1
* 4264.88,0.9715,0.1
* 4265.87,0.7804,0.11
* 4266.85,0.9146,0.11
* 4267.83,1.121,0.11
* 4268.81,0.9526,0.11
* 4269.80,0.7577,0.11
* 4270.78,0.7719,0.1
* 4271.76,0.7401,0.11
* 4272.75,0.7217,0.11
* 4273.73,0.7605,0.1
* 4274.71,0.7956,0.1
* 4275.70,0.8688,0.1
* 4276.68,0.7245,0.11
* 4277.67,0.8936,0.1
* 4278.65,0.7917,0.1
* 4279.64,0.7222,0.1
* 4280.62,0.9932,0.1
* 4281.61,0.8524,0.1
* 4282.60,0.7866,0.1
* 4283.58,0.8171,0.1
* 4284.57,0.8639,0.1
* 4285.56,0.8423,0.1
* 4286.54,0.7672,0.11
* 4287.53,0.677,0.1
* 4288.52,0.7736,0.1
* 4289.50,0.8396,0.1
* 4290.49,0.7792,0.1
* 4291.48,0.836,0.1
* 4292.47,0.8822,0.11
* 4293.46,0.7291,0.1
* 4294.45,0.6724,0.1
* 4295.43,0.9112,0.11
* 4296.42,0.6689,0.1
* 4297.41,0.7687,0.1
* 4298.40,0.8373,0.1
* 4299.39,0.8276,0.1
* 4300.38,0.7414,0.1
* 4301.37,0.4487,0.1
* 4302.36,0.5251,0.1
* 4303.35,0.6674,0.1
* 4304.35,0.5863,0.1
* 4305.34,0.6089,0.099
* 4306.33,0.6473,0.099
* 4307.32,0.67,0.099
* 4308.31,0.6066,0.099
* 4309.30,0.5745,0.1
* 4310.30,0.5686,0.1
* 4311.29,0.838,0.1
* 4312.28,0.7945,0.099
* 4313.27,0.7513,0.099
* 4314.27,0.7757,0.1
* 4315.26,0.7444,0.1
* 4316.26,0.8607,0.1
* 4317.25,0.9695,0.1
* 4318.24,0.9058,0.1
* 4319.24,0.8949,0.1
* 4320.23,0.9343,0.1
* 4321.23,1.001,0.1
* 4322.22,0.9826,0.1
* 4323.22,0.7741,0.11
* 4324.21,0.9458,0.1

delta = 0.07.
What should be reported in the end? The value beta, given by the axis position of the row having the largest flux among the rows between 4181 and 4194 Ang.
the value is 4183.19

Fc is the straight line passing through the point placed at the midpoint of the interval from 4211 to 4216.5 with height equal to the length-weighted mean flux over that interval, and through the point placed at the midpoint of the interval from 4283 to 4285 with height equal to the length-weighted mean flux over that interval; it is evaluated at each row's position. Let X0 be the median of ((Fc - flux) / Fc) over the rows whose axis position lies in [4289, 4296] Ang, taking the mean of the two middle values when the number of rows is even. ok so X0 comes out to 0.01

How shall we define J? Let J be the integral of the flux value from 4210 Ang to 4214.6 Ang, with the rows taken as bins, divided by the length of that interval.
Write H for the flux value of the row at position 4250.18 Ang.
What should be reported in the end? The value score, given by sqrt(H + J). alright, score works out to 1.28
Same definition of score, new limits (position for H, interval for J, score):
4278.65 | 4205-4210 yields 1.29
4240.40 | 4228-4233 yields 1.27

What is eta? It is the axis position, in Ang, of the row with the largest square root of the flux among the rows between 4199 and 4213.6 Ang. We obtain 4209.27 Ang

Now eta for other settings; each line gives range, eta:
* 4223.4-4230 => 4223.84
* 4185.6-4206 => 4204.43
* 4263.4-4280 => 4267.83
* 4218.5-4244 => 4230.65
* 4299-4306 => 4299.39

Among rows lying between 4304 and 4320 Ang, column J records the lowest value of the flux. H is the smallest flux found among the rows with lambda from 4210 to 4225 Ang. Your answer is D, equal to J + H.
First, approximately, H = 0.6295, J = 0.5686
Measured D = 1.20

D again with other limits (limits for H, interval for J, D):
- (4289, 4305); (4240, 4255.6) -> 1.05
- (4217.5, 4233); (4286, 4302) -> 1.14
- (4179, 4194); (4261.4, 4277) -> 1.30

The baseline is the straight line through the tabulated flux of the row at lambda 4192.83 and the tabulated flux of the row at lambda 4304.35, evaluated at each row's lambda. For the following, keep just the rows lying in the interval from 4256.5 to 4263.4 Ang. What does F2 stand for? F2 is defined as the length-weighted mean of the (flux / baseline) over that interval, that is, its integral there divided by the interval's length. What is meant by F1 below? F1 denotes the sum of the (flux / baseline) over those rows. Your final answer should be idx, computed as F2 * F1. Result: 13.4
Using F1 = 9.70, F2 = 1.38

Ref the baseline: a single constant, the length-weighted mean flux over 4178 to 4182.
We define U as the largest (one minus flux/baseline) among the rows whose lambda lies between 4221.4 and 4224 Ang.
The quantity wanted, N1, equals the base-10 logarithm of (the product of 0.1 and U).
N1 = -2.03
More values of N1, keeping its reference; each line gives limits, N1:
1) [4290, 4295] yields -1.62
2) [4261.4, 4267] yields -1.93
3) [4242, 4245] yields -1.70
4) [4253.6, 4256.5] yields -1.50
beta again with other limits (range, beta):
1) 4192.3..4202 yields 4194.76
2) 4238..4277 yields 4267.83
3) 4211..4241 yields 4230.65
